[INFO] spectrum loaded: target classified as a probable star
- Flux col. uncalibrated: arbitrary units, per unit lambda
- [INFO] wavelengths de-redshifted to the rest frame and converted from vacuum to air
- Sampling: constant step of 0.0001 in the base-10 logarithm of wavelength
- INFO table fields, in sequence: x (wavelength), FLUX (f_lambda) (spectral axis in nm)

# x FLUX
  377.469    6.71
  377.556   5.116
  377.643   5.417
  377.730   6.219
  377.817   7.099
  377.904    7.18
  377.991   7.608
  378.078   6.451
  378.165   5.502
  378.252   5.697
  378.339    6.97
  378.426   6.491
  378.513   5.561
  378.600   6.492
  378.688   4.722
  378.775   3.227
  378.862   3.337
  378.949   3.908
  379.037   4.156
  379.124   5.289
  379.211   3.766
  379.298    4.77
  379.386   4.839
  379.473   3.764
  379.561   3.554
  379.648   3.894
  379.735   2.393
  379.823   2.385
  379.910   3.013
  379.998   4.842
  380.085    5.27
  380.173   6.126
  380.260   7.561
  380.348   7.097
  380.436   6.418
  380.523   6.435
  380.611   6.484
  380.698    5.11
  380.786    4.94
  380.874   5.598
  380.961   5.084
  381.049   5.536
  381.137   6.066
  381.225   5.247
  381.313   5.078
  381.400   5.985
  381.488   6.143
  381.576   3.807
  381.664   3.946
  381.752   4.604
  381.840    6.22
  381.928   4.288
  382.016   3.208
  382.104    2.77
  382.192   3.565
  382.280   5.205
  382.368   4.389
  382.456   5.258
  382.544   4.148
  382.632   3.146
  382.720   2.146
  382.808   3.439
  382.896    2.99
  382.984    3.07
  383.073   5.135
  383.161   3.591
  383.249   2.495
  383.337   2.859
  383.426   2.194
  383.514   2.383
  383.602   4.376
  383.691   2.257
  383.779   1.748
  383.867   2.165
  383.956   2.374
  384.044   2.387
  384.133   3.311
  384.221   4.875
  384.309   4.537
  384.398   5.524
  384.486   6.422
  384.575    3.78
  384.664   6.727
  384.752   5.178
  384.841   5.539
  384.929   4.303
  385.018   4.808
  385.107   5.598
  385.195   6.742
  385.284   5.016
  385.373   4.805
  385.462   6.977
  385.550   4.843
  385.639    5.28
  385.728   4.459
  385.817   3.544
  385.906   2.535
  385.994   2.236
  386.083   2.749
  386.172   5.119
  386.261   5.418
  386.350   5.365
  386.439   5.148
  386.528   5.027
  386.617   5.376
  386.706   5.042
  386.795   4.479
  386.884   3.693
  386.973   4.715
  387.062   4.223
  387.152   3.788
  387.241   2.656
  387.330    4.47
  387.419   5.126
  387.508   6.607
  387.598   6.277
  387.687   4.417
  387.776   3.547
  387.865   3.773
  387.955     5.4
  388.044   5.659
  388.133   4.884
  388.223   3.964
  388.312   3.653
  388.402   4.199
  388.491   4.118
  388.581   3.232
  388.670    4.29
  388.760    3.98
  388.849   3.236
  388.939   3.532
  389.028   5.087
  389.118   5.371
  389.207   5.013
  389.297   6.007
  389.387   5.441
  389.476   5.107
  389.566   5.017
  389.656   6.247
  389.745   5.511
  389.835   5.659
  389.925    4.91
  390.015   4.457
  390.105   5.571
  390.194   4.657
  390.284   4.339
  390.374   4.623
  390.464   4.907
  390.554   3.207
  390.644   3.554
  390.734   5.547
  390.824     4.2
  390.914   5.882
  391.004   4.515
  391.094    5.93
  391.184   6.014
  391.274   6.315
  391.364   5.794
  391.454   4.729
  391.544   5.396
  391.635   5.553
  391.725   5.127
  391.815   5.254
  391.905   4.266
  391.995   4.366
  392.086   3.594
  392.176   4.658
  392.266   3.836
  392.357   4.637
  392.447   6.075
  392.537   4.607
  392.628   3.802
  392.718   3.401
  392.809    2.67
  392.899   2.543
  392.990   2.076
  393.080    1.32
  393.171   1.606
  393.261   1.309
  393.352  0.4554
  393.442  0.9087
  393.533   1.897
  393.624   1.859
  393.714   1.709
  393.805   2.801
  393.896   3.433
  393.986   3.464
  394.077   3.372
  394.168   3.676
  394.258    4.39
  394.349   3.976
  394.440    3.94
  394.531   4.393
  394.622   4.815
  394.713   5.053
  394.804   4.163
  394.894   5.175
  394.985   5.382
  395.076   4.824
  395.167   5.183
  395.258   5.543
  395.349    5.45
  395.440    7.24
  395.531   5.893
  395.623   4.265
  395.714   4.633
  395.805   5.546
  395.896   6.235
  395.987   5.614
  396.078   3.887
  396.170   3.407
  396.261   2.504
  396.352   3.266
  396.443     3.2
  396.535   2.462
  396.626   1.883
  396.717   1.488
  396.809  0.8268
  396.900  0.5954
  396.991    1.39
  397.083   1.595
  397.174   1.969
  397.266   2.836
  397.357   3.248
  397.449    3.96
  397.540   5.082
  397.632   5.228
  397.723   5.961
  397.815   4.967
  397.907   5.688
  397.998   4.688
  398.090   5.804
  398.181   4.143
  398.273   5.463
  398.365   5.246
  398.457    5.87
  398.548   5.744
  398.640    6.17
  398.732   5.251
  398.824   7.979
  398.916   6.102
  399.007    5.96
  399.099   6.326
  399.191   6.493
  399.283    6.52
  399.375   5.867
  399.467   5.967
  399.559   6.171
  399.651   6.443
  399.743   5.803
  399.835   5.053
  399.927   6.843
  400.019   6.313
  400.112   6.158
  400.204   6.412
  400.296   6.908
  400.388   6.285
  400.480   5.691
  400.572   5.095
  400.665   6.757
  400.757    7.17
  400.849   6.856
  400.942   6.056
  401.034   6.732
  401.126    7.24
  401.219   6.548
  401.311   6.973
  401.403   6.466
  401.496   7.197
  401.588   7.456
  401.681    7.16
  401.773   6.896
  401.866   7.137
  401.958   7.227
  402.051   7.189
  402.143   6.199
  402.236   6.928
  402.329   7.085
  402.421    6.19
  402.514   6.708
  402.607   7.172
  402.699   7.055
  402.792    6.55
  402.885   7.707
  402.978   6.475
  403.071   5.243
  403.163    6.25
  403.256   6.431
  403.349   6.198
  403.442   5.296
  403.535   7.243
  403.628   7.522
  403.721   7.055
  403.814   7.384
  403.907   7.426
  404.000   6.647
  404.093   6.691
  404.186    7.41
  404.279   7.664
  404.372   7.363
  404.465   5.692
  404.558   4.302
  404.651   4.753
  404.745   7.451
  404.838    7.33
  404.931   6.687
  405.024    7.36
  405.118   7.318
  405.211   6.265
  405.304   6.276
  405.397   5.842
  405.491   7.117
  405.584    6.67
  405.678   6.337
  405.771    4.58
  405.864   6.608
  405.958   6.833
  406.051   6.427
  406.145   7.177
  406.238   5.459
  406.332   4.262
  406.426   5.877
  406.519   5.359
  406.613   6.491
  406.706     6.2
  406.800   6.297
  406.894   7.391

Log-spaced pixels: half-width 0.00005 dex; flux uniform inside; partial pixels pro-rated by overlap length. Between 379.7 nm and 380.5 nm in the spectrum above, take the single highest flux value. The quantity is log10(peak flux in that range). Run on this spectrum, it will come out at 0.88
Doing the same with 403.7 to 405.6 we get 0.88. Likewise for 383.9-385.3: 0.83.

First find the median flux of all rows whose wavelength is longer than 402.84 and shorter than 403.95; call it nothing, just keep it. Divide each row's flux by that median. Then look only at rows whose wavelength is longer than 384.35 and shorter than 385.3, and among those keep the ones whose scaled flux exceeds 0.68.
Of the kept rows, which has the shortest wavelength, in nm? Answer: 384.398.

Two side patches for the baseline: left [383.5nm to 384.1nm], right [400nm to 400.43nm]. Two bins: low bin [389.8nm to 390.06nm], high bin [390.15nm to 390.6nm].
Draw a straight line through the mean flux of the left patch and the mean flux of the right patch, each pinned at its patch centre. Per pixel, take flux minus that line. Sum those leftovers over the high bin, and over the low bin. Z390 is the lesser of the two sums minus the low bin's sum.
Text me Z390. -1.8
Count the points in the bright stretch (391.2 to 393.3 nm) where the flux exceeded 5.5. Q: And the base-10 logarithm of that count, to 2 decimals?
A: 0.60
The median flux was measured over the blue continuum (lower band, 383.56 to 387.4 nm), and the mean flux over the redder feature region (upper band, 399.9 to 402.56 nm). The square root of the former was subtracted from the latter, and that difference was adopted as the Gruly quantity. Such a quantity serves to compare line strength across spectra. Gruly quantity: 4.5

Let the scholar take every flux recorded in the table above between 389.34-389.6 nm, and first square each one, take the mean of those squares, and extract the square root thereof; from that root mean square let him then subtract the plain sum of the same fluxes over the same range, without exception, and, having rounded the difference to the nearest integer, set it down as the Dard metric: -10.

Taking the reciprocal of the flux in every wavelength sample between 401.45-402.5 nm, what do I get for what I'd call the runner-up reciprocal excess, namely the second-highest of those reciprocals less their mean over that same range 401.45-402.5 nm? 0.017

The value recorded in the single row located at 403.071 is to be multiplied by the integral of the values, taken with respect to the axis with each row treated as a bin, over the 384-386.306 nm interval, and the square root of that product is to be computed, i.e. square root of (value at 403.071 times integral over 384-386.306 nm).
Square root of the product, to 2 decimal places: 7.55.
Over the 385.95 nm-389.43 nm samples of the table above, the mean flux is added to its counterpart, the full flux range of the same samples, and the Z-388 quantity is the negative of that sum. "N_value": -8.89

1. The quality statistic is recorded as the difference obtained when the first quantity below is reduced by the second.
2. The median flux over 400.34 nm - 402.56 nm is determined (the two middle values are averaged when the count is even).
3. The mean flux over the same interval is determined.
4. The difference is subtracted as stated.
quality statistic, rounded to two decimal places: 0.16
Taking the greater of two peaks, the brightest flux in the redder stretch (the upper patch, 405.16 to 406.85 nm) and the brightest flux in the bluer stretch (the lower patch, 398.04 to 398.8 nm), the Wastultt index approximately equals 7.18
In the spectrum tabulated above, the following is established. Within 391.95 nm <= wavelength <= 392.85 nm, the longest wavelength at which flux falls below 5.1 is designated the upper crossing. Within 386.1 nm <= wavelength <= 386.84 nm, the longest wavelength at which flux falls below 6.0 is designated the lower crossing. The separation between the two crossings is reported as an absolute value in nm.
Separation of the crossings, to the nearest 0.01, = 6.01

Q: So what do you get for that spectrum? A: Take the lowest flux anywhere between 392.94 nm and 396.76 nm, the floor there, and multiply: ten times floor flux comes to 5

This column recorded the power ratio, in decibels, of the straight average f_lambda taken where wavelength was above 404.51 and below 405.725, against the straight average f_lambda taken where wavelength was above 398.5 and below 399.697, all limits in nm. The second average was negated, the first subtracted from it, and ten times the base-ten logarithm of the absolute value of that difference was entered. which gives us 11.0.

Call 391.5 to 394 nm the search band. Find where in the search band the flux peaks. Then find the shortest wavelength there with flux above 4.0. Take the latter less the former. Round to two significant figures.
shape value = -0.90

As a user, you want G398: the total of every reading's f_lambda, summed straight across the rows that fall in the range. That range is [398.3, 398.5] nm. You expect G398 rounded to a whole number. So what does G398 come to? 11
